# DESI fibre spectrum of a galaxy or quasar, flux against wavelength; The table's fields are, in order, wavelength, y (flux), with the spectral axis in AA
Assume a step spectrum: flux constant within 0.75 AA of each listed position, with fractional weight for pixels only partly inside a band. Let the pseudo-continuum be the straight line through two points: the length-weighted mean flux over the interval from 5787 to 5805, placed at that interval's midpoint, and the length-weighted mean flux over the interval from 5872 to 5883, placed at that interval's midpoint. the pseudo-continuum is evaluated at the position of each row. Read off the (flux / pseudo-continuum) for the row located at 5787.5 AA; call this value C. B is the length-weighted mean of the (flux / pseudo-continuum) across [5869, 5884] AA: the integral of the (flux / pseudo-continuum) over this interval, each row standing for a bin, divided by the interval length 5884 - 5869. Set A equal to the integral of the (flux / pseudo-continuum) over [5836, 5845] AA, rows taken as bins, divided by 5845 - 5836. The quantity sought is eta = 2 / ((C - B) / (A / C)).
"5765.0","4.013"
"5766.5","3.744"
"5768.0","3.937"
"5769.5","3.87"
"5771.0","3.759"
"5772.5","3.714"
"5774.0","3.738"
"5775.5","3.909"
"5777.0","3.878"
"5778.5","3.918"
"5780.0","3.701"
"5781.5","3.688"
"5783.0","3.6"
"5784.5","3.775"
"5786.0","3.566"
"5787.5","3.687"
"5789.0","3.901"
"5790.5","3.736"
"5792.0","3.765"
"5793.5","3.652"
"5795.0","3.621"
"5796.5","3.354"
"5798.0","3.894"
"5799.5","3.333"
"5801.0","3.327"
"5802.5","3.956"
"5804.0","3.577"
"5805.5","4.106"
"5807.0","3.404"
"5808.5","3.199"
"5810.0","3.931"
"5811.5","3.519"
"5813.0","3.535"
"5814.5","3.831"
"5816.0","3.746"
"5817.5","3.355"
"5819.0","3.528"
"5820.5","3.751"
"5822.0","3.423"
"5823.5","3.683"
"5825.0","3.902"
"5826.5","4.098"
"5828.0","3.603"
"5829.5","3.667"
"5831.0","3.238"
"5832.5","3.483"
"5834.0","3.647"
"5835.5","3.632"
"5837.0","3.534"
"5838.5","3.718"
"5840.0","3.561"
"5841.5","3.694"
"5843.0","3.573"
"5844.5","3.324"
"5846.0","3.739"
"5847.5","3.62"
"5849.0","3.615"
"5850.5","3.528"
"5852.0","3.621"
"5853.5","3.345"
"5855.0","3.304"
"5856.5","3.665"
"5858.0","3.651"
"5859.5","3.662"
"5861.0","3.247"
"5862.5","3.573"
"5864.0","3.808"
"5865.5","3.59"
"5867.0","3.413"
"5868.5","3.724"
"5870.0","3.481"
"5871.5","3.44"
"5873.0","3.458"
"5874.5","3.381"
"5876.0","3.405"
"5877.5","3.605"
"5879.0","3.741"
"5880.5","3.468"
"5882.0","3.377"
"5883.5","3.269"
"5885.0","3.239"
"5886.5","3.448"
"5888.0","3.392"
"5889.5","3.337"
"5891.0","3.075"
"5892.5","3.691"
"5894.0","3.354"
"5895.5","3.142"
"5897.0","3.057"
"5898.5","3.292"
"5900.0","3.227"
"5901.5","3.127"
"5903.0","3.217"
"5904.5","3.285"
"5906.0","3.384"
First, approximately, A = 1.00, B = 1.00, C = 1.00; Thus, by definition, 241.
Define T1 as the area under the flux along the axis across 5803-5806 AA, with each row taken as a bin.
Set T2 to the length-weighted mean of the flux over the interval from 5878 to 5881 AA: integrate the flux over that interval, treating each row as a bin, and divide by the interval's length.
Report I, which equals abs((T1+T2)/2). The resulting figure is 7.6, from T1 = 11.5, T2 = 3.62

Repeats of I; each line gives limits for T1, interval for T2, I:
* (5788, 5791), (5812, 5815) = 7.6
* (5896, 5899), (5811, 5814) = 6.5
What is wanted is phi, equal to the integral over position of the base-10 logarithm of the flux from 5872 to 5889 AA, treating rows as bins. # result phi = 9.1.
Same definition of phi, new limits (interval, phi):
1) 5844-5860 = 8.8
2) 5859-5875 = 8.7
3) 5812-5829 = 9.6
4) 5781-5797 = 9.0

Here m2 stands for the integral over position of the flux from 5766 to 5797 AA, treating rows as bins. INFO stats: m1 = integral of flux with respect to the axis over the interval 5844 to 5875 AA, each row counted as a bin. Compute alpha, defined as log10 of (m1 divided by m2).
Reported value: -0.025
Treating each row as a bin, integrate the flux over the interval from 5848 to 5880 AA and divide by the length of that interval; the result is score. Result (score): 3.54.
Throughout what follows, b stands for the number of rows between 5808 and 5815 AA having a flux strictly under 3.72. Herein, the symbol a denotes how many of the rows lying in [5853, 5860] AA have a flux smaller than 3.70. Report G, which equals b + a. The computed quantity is 8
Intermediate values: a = 5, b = 3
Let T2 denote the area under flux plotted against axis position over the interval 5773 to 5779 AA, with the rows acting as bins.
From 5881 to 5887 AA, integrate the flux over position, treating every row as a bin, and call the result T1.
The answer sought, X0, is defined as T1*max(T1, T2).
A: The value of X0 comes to 462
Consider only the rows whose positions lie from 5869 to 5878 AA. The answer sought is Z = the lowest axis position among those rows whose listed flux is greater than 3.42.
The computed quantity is 5870.0 AA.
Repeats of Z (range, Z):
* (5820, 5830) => 5820.5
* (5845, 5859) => 5846.0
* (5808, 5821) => 5810.0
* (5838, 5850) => 5838.5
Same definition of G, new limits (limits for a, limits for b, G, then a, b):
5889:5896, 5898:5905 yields 10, 5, 5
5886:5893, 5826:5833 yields 9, 5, 4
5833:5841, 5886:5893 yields 9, 4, 5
